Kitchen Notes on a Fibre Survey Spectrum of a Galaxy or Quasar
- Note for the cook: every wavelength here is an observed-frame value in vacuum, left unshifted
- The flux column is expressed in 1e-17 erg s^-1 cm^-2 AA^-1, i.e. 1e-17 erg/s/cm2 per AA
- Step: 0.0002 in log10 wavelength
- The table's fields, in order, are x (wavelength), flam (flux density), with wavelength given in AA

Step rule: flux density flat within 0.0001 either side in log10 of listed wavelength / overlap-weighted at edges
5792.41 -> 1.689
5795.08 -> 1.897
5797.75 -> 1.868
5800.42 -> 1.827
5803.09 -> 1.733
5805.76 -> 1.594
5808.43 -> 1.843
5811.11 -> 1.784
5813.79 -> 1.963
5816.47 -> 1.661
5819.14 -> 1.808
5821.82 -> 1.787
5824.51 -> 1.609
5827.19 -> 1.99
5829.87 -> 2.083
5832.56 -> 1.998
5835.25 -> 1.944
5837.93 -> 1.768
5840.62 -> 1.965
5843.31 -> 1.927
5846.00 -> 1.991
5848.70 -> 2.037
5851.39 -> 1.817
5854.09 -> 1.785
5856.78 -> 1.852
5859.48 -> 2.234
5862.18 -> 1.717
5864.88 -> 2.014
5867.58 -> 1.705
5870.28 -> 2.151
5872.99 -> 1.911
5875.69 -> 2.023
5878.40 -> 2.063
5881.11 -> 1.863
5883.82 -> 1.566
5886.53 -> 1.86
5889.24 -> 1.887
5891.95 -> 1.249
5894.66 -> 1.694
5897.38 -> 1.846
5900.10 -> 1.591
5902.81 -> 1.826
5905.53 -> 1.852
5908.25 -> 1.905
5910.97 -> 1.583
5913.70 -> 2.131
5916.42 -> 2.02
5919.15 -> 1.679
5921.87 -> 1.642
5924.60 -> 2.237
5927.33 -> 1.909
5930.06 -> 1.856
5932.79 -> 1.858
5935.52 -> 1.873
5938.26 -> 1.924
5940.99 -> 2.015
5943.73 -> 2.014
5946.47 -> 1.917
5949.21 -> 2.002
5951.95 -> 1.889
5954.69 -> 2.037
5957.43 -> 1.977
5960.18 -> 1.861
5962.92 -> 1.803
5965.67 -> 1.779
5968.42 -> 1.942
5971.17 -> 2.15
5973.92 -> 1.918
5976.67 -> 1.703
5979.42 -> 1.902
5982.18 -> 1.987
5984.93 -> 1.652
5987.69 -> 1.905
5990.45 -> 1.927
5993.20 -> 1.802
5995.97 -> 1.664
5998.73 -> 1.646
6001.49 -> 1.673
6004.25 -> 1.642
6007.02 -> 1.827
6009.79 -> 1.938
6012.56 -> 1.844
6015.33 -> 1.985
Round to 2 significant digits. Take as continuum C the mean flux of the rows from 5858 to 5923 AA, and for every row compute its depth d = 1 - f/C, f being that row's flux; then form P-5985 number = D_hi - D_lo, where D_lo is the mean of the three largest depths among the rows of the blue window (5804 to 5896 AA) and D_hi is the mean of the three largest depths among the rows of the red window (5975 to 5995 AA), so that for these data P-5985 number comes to -0.14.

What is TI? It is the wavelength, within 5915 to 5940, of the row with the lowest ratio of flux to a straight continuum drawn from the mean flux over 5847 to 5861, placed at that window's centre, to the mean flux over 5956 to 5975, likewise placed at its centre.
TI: 5921.87 AA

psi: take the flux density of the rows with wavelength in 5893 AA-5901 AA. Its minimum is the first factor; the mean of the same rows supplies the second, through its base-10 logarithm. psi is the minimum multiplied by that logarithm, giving 0.37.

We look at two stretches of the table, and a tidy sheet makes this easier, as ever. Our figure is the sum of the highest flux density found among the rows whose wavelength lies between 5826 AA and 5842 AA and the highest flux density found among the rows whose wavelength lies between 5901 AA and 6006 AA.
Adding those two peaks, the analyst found 4.32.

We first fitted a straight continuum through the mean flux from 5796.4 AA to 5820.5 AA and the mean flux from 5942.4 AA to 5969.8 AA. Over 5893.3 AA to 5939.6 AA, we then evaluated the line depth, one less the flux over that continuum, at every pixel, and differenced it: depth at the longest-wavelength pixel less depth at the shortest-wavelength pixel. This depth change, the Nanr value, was -0.10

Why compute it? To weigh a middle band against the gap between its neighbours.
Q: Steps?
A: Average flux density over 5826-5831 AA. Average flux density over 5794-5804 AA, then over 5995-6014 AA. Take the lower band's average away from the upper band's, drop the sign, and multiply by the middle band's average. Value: 0.17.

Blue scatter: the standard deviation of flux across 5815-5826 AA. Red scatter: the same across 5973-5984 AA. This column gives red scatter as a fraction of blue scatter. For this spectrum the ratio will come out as 1.3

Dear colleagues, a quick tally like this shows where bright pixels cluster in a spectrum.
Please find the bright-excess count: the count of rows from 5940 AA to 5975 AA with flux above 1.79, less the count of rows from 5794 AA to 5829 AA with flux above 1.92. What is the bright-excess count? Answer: 10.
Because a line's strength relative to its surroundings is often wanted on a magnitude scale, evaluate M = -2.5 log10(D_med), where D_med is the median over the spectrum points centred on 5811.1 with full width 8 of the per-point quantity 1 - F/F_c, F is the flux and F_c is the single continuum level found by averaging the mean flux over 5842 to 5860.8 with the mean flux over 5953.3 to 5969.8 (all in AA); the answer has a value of 3.4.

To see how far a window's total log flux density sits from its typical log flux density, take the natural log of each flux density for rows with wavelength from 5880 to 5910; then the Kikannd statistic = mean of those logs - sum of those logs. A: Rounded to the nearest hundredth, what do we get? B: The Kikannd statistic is -5.47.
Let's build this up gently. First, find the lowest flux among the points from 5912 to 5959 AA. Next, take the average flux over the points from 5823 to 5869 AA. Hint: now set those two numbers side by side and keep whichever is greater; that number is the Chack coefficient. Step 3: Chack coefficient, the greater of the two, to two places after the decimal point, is 1.91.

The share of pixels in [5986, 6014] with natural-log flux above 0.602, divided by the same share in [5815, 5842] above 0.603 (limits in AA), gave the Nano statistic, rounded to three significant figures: 1.00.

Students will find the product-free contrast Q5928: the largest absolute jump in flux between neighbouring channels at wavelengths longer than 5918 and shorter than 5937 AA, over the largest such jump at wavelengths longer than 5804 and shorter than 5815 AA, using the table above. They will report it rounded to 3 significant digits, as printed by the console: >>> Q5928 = 2.39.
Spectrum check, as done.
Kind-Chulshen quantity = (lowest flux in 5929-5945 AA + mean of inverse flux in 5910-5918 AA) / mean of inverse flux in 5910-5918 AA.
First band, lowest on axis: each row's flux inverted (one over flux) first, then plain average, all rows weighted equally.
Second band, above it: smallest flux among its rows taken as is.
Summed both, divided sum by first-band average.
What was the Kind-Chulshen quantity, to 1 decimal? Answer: 4.5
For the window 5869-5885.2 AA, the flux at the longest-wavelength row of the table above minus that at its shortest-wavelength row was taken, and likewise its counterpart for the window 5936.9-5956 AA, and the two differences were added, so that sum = -0.47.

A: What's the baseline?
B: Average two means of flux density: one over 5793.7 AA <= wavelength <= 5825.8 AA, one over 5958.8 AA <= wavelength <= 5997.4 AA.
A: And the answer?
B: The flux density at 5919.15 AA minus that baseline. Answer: -0.1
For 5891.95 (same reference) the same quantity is -0.6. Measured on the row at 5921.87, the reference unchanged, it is -0.2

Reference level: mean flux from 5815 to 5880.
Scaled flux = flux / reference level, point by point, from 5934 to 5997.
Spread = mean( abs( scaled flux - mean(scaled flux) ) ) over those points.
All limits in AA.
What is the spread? 0.048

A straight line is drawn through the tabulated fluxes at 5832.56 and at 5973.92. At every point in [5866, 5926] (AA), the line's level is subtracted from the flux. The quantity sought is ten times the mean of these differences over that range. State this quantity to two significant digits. -1.3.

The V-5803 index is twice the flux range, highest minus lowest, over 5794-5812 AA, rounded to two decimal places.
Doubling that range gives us 0.61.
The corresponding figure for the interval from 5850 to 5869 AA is 1.06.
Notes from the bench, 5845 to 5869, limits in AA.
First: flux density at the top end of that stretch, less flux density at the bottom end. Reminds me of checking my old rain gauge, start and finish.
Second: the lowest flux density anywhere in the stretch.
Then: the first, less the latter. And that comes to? -1.99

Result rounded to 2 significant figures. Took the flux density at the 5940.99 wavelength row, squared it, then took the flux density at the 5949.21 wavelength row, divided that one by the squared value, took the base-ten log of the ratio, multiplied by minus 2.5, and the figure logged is 0.77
